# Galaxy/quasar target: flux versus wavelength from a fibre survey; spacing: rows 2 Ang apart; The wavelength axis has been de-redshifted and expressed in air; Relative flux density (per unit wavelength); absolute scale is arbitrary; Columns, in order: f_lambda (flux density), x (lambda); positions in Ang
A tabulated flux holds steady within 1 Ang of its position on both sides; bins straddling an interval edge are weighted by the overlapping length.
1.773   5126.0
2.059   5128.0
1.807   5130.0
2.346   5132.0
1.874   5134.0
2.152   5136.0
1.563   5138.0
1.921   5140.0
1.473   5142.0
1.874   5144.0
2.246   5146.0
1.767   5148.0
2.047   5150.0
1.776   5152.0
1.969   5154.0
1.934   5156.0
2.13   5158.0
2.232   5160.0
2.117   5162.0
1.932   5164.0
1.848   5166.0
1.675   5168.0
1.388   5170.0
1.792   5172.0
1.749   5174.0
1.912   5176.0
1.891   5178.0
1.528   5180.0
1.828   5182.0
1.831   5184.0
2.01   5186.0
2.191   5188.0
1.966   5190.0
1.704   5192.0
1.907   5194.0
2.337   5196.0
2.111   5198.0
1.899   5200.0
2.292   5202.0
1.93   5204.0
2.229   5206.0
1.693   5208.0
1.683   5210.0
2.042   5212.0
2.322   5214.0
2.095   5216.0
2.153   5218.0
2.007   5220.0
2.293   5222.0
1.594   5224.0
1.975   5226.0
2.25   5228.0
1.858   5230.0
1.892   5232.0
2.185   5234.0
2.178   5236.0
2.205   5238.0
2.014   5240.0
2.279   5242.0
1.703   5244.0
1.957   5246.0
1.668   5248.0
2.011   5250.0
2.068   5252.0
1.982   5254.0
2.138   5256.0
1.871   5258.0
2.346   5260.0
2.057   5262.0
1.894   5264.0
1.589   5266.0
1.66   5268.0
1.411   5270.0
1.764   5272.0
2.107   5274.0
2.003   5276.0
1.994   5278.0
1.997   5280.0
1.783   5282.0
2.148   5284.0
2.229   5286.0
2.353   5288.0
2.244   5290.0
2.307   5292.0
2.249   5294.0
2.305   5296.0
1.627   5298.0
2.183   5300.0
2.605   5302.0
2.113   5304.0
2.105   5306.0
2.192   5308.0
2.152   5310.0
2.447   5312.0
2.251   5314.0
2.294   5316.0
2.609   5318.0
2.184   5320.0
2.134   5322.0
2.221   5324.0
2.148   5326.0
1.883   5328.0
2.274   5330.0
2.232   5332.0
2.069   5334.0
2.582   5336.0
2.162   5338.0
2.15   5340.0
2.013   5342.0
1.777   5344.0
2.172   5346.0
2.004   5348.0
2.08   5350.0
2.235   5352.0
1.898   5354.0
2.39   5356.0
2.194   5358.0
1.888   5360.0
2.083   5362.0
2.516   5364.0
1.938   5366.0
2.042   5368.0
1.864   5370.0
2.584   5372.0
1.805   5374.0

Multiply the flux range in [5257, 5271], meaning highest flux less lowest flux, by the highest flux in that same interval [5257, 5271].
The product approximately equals 2.19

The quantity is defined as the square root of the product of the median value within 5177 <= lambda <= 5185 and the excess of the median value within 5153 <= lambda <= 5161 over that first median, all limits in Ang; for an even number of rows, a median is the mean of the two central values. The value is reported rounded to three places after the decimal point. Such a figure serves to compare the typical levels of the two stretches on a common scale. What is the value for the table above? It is 0.634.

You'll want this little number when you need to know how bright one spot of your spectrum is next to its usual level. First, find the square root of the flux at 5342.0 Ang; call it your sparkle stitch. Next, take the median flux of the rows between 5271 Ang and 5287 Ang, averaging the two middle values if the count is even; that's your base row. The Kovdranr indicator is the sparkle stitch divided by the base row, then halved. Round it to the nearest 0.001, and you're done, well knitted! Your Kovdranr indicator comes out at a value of 0.355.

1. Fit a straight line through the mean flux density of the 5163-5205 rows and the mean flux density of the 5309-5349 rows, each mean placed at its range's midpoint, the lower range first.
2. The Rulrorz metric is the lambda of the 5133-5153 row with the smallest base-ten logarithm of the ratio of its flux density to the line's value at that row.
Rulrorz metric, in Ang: 5142.0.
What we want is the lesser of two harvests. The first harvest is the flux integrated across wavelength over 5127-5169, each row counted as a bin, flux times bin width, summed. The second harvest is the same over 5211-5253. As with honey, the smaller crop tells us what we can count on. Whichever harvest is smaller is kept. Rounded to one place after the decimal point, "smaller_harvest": 81.5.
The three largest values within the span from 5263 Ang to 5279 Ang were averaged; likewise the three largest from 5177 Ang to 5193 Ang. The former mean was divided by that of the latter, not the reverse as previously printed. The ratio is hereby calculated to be 0.99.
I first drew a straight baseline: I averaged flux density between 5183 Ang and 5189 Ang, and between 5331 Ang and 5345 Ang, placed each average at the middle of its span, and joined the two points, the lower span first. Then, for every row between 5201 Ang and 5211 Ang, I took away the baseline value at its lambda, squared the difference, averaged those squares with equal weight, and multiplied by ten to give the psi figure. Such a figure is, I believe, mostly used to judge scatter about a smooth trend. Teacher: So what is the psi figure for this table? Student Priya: 0.71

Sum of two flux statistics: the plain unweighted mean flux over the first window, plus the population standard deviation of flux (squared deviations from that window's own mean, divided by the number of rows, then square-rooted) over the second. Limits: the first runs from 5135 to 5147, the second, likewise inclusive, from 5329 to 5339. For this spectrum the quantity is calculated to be 2.05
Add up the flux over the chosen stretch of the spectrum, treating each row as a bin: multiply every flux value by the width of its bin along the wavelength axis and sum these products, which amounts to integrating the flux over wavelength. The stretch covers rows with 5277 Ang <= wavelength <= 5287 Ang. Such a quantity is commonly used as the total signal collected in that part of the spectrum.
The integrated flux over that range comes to 20.3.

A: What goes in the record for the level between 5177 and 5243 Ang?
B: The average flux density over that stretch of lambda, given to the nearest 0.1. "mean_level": 2.0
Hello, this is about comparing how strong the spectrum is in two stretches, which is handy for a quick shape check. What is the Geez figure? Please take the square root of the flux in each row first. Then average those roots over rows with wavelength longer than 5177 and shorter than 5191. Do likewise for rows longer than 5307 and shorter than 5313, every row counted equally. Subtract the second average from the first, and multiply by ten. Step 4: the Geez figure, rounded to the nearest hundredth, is -1.30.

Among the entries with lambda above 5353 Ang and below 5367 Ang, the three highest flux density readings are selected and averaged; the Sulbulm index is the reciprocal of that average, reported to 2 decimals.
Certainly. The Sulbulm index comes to 0.42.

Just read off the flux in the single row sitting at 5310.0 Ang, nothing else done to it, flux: 2.152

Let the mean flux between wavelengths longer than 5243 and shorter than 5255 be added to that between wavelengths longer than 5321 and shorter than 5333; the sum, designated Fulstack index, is 4.05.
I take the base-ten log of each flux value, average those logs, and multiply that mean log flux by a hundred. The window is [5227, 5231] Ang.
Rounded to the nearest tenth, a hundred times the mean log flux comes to 31.1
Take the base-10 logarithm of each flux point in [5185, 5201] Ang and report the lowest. 0.231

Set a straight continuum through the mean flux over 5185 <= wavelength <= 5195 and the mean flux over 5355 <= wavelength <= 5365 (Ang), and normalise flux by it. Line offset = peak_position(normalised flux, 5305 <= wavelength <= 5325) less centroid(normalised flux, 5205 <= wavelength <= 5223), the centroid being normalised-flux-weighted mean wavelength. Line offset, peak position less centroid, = 103.8 Ang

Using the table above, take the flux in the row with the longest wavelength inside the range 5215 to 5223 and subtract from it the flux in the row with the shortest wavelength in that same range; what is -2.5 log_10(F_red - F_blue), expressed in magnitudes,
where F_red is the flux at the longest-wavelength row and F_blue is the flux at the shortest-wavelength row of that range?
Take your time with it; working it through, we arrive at 1.8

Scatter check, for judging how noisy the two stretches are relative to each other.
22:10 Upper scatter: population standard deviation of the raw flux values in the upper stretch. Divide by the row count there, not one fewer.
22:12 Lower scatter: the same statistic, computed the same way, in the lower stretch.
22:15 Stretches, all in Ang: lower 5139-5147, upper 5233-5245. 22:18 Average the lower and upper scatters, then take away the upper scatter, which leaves 0.04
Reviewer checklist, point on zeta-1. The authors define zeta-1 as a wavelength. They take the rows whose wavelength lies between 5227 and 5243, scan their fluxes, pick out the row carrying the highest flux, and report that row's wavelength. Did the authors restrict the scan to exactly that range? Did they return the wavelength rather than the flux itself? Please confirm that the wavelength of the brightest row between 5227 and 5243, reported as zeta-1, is 5242.0 Ang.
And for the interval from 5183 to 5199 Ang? 5196.0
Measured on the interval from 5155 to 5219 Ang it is 5196.0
